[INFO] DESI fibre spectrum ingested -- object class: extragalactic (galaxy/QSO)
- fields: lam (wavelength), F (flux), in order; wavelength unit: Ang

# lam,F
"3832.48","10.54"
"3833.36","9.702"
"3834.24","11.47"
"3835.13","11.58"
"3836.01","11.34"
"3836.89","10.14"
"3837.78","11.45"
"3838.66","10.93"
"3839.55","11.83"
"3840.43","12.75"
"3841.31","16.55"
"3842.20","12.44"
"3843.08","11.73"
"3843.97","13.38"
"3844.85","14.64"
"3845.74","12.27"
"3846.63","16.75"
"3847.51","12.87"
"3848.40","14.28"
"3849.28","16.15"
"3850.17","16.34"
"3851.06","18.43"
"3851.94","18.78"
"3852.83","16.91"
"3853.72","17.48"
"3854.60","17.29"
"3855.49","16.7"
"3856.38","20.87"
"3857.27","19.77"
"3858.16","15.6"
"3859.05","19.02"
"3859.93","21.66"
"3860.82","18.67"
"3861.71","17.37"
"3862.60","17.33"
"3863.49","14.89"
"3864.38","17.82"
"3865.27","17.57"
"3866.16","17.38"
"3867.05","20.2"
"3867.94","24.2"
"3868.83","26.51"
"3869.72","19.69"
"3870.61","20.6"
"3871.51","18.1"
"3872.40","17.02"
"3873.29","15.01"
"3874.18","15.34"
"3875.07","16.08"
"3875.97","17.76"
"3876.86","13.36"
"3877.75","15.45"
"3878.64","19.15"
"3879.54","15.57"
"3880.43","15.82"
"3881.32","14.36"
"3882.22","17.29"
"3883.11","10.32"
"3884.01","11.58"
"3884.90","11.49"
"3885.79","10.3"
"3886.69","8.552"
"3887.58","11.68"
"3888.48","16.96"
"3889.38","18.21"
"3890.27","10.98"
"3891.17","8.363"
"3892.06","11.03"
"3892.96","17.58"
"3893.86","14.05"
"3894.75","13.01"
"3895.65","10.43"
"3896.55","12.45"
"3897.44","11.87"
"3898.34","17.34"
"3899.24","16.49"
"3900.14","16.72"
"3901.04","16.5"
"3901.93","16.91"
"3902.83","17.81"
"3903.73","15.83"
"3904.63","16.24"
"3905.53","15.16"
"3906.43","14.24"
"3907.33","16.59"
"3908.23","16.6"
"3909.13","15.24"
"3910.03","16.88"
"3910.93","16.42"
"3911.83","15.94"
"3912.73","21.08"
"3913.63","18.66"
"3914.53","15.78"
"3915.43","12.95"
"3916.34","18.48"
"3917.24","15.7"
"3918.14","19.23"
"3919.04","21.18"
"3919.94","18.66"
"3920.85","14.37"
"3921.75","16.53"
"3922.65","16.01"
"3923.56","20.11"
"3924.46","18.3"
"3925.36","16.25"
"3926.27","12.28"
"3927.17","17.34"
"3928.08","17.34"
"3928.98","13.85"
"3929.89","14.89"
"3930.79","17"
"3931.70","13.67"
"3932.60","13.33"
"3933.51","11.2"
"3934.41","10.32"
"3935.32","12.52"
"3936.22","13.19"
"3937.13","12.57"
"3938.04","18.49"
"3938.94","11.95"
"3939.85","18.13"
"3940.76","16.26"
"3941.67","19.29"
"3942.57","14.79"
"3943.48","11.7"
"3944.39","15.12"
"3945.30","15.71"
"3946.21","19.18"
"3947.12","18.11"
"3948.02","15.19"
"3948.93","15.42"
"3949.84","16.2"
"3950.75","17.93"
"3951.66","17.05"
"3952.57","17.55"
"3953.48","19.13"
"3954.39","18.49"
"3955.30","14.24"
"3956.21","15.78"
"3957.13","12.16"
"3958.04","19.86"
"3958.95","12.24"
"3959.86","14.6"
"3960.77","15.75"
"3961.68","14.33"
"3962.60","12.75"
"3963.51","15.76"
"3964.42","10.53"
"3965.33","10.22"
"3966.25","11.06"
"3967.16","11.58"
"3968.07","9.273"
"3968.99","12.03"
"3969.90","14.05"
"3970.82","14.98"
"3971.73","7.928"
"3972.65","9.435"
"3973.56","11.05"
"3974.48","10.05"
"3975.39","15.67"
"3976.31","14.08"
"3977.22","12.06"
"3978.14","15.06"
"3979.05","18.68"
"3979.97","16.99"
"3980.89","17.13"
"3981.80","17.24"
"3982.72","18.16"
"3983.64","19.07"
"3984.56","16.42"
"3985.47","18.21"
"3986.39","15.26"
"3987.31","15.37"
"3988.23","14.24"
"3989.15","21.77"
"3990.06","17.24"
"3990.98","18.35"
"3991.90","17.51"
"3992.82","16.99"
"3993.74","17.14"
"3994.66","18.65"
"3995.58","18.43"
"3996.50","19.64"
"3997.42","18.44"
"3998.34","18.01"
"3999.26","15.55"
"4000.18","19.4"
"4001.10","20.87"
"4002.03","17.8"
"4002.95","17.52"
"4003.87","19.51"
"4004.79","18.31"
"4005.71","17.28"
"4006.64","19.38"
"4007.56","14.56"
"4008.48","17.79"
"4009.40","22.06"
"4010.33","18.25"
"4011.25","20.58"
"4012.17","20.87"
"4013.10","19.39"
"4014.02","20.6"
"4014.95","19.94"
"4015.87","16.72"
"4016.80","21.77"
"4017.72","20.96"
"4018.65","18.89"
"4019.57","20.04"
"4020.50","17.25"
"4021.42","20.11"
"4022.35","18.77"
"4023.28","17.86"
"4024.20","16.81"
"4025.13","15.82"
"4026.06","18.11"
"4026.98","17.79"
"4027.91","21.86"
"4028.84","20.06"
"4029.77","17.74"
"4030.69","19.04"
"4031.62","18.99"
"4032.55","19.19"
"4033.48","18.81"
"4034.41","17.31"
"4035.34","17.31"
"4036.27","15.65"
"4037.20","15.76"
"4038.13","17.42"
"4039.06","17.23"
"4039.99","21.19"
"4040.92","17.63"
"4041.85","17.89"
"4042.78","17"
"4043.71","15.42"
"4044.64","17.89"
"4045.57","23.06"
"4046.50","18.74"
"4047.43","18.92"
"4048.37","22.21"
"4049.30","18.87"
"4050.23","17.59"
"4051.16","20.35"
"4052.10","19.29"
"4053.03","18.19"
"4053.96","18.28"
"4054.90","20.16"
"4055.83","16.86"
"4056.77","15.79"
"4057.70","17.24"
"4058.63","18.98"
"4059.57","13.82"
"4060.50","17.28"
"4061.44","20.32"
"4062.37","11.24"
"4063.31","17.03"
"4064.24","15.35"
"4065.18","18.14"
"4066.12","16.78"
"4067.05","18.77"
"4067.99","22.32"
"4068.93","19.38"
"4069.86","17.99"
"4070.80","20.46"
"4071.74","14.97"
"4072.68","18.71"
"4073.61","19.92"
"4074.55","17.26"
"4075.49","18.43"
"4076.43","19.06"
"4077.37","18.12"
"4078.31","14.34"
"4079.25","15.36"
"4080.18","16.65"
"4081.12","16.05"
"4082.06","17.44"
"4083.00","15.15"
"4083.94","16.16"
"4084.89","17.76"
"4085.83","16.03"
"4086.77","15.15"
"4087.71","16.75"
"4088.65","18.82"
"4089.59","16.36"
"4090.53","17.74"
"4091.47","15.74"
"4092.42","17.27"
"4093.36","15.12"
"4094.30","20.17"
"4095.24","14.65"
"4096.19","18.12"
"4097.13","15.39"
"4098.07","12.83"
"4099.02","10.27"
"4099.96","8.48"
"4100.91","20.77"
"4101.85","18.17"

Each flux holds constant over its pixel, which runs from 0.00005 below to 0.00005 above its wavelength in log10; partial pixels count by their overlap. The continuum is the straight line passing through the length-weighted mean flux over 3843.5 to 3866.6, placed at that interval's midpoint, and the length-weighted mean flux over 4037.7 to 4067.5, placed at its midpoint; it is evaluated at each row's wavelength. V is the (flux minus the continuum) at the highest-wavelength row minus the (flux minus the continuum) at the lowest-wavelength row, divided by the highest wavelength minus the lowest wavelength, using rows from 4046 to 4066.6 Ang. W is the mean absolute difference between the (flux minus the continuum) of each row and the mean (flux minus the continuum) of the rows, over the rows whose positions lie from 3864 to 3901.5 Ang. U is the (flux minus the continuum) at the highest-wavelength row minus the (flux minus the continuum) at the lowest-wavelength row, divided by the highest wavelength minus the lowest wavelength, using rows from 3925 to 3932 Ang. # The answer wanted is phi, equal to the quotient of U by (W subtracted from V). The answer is 0.1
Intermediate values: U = -0.41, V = -0.1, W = 3.09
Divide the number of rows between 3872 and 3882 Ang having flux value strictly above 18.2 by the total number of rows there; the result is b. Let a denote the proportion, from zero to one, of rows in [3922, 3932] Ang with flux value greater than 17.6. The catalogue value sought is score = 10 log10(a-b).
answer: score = -10.4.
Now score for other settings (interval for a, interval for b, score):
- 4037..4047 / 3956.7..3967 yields -3.4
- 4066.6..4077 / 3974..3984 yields -2.0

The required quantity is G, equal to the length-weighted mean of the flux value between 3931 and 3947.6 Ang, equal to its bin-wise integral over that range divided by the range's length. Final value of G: 14.8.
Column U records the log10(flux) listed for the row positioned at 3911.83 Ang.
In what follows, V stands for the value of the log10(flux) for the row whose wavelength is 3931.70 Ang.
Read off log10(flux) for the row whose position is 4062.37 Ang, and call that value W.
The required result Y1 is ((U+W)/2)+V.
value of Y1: 2.26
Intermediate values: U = 1.20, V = 1.14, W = 1.05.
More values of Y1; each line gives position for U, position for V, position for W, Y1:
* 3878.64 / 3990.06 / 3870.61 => 2.53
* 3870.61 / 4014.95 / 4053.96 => 2.59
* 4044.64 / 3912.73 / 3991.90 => 2.57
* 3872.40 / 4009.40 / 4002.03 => 2.58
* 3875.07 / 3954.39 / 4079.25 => 2.46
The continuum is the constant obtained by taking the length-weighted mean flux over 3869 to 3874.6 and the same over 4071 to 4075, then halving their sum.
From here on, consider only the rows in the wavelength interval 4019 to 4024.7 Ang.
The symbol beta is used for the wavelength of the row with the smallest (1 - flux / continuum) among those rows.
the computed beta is 4021.42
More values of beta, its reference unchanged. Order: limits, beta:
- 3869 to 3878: 3870.61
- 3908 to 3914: 3912.73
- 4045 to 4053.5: 4045.57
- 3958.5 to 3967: 3963.51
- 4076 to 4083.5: 4076.43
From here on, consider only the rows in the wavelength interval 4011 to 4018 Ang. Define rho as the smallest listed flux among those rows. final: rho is 16.72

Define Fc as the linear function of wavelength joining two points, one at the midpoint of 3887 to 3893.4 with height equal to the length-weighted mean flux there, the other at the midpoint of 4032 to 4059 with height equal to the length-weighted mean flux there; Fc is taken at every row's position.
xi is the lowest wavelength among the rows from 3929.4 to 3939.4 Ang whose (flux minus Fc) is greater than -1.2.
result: 3929.89 Ang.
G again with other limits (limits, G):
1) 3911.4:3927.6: 17.2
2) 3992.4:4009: 18.1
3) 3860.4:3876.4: 18.4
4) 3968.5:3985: 14.4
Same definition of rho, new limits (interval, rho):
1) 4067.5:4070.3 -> 17.99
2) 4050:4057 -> 15.79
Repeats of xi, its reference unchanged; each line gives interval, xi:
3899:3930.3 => 3899.24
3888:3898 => 3888.48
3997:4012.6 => 3997.42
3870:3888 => 3870.61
